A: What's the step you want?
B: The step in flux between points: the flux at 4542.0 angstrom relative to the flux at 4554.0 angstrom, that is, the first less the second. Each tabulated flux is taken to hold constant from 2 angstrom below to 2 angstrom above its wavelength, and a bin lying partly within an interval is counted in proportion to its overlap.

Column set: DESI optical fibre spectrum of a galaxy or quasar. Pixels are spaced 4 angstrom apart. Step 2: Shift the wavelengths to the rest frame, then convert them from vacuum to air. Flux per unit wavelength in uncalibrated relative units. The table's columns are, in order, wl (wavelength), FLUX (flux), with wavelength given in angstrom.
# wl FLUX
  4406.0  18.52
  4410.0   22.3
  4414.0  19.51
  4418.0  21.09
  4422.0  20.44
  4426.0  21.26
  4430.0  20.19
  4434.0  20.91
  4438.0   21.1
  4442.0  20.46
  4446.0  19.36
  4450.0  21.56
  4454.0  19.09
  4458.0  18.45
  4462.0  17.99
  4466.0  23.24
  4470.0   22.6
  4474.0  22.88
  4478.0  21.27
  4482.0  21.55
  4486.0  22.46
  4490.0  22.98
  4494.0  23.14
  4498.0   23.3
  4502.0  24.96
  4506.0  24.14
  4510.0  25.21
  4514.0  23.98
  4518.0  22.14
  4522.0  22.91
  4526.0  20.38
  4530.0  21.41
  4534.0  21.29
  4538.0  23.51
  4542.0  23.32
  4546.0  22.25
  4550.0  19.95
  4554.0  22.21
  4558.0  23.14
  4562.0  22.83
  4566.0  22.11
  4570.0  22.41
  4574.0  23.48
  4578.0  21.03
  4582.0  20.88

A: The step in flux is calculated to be 1.1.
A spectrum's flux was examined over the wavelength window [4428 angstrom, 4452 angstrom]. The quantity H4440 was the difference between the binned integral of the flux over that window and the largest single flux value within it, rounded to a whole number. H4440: 473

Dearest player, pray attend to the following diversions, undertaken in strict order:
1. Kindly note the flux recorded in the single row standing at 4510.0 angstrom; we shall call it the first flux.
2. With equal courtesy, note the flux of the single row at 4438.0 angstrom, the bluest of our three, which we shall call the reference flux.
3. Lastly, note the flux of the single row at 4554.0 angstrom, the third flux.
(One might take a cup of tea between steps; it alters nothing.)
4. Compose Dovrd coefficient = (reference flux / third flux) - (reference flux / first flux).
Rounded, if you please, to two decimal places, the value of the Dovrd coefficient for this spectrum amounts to 0.11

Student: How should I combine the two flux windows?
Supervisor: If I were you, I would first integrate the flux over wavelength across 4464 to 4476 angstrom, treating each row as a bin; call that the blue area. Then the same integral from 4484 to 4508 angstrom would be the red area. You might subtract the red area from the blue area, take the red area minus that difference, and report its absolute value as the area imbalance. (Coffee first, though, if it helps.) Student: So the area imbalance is 853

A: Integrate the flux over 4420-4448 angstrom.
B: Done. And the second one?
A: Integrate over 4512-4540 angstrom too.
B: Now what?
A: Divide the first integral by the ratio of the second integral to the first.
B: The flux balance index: 531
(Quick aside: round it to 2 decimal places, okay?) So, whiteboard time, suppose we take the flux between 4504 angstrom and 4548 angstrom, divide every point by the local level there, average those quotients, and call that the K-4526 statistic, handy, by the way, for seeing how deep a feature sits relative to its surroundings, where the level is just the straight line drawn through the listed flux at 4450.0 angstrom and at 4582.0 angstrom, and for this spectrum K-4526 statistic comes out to 1.08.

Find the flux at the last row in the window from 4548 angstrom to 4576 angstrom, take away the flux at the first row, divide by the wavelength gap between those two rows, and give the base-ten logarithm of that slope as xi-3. -0.83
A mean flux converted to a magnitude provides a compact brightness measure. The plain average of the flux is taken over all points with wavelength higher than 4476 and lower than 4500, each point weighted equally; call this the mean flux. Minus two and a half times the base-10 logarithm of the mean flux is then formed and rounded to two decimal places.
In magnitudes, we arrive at -3.38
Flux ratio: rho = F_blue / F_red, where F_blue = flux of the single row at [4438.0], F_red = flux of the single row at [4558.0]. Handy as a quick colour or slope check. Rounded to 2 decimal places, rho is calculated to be 0.91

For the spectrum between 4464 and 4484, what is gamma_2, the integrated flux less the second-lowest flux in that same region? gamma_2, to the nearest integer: 425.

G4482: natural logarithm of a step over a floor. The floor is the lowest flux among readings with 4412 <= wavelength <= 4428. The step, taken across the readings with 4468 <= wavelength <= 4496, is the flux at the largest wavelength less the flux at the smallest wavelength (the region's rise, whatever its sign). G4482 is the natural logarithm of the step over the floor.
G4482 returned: -3.6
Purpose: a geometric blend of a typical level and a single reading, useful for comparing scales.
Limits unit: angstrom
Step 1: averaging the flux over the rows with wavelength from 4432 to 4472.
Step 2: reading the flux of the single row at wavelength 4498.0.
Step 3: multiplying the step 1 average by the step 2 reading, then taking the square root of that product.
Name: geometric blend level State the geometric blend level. 21.8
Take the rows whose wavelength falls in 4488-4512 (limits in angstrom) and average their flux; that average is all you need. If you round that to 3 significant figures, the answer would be 24.0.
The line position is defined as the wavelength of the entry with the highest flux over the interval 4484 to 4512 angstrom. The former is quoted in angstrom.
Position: 4510.0 angstrom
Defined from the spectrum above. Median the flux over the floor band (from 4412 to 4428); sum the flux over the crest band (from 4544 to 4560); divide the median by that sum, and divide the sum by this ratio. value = 369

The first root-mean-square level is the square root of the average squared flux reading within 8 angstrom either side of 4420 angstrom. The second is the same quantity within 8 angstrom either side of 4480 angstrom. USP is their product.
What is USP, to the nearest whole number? 454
